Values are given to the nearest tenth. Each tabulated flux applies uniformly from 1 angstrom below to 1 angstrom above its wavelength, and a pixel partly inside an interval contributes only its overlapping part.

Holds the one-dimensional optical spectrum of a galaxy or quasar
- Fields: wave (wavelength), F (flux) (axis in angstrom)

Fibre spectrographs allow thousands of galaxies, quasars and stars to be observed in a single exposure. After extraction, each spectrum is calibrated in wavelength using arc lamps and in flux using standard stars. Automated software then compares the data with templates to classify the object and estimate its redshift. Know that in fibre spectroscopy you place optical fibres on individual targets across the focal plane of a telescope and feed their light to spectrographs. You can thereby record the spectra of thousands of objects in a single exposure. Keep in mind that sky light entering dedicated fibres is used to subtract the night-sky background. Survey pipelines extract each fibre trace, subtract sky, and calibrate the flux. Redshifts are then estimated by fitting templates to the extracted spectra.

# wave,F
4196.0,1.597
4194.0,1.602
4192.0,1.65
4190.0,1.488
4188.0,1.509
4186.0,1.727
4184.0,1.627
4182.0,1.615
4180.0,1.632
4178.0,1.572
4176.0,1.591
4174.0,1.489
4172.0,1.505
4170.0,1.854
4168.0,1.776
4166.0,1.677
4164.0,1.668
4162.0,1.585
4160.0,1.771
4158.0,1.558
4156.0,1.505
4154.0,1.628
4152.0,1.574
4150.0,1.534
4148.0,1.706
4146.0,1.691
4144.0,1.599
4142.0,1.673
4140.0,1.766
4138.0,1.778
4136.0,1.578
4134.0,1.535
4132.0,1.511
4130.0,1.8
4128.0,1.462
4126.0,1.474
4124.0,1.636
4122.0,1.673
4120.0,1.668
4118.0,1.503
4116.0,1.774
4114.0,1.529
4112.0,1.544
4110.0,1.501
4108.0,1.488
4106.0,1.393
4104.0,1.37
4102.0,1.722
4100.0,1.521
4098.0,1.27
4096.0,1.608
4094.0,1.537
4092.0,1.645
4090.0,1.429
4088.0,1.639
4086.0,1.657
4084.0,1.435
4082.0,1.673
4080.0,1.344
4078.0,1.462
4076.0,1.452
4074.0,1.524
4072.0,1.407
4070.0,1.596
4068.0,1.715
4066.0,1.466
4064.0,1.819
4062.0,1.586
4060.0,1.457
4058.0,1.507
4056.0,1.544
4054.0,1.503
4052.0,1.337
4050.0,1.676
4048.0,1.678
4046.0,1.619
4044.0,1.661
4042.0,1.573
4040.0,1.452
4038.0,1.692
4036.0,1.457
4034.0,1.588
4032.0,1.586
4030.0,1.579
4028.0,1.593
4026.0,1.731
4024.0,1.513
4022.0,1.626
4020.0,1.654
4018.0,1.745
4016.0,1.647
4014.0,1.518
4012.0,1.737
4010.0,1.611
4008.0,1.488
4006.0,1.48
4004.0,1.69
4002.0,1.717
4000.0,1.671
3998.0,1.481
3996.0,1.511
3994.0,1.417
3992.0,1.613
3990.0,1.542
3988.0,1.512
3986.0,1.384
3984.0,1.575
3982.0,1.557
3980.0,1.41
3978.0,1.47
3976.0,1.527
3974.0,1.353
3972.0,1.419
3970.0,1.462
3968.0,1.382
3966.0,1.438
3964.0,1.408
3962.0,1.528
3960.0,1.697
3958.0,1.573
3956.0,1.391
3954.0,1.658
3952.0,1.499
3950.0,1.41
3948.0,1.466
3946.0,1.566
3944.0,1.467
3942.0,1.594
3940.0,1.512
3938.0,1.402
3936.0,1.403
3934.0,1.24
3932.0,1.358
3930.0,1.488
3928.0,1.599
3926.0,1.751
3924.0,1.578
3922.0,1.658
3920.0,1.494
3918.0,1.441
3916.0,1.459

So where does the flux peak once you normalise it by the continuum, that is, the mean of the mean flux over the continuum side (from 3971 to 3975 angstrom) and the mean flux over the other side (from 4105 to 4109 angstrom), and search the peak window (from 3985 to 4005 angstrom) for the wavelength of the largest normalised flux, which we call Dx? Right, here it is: 4002.0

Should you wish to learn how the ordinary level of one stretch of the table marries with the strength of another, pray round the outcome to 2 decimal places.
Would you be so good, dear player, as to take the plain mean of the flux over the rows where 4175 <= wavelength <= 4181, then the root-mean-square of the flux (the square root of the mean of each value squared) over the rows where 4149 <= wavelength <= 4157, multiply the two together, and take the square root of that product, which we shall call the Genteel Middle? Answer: 1.58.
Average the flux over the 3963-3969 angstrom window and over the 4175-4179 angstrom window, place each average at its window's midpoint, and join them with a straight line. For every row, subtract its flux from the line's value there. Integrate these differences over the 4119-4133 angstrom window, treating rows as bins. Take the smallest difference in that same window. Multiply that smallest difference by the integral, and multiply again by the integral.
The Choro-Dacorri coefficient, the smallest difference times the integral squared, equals -0.20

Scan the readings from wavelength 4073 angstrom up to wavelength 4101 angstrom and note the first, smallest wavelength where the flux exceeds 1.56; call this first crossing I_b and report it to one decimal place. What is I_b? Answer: 4082.0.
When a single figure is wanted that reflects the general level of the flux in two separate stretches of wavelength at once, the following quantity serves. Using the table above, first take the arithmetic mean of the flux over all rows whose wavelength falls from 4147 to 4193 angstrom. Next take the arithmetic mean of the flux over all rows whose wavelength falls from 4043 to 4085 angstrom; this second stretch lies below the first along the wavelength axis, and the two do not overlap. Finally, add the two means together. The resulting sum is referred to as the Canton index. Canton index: 3.16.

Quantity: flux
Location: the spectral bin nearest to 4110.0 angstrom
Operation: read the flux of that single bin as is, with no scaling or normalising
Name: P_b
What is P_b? 1.501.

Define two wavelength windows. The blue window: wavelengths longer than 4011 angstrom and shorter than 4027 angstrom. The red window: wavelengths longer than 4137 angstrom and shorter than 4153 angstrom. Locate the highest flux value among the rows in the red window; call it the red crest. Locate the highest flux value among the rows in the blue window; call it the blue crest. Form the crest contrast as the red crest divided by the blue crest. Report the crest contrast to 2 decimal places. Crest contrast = 1.02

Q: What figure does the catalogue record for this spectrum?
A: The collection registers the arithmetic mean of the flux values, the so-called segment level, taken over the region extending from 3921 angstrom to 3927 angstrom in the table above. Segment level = 1.66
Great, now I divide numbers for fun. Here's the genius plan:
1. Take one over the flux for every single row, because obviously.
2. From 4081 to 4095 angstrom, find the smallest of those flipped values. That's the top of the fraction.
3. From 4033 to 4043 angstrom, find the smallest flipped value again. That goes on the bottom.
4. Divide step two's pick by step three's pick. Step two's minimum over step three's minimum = 1.01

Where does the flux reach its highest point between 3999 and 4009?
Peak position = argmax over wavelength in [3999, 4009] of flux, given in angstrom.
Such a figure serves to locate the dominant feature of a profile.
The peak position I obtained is 4002.0 angstrom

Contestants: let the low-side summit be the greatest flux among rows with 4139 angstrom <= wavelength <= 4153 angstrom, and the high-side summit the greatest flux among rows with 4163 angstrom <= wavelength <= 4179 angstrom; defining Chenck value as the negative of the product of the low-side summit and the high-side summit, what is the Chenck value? -3.27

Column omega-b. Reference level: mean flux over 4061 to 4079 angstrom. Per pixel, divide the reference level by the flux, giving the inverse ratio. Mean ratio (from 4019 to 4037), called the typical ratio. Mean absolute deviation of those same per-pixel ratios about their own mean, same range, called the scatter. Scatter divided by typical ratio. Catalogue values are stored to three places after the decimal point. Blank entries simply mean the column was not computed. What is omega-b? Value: 0.033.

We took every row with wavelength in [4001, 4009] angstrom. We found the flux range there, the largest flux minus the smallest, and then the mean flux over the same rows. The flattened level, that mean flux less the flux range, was 1.36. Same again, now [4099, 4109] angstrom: 1.15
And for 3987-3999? 1.32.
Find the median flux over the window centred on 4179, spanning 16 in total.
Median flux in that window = 1.60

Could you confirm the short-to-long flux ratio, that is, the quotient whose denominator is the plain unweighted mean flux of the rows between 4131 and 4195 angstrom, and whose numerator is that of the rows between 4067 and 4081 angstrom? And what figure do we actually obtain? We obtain 0.92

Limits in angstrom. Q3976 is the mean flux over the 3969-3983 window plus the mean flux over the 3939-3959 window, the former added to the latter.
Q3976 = 2.97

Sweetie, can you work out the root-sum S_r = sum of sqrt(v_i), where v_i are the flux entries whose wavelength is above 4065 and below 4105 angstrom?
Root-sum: 24.7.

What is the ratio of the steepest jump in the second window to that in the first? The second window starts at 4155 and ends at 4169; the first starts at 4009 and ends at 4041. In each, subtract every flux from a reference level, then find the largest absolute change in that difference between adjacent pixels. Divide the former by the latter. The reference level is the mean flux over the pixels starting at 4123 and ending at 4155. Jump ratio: 0.89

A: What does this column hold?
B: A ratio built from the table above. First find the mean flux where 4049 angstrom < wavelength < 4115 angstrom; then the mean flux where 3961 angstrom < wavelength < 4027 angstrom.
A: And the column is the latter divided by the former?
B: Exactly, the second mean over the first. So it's 1.01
